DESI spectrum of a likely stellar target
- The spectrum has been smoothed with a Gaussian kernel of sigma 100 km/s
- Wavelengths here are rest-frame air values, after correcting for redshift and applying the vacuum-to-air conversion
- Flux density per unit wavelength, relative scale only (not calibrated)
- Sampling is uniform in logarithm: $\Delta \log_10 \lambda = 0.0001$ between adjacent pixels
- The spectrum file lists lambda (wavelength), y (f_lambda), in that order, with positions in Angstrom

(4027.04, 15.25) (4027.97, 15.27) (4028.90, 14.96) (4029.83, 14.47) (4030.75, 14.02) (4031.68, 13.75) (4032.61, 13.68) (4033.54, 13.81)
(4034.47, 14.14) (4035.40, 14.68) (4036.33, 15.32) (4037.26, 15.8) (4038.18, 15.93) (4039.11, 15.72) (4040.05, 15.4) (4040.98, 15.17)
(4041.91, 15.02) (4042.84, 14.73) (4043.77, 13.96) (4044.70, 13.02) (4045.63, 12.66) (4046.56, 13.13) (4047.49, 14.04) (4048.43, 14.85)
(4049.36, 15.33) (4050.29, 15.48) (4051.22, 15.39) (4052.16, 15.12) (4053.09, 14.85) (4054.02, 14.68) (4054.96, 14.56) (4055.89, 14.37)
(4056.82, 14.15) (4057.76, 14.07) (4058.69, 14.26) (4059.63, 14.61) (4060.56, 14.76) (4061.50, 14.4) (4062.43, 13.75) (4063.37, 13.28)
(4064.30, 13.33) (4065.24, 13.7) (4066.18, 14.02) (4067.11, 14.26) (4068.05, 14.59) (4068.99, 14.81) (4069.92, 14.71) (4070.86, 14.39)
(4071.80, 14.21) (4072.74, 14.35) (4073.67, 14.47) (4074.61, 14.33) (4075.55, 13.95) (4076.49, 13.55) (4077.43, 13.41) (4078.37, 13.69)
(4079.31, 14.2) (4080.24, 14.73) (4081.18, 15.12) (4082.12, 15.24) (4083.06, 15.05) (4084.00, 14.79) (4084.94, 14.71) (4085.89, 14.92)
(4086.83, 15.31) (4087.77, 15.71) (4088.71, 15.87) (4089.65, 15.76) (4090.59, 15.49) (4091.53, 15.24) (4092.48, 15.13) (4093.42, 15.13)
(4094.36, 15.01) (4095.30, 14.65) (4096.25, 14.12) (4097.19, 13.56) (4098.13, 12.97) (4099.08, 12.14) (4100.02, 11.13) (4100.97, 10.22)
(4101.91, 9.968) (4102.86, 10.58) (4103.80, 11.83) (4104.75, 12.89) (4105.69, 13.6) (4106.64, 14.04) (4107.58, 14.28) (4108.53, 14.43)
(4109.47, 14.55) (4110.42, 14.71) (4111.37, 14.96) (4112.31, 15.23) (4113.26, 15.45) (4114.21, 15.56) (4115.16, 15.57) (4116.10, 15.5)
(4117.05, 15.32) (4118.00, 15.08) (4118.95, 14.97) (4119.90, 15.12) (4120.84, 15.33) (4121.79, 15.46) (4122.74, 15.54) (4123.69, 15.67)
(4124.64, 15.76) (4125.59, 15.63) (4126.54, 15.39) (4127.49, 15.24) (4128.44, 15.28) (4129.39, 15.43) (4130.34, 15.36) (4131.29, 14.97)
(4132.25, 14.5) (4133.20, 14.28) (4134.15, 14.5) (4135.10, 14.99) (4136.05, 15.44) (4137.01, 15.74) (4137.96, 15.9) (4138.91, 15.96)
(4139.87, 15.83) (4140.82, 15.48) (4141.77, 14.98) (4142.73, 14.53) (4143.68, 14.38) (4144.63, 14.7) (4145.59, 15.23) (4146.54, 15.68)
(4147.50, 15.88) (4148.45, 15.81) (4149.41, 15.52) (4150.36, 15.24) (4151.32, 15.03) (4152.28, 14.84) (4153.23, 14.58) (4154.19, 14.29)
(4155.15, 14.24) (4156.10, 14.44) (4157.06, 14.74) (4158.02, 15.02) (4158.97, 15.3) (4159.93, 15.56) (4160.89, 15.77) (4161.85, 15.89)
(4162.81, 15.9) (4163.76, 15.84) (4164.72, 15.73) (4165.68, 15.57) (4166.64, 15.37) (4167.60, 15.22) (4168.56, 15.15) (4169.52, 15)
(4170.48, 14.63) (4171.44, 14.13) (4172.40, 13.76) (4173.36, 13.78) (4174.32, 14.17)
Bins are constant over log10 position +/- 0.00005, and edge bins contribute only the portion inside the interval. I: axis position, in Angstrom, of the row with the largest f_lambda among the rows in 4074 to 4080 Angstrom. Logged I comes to 4074.61 Angstrom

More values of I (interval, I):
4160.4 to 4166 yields 4162.81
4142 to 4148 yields 4147.50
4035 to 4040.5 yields 4038.18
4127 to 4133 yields 4129.39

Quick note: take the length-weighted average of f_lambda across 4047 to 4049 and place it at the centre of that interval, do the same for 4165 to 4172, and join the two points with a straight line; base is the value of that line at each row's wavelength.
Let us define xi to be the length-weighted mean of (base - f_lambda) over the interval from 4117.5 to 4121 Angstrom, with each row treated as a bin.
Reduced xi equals -0.33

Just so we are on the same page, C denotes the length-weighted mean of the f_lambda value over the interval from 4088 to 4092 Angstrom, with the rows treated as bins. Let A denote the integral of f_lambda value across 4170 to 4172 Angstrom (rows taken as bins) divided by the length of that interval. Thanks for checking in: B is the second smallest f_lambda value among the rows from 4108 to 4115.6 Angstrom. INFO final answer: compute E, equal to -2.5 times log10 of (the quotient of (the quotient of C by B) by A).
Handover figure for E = 2.82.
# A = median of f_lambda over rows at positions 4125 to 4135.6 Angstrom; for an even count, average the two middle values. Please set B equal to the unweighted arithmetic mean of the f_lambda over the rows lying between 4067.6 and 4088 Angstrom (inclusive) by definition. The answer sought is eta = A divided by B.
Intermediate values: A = 15.2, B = 14.6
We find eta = 1.05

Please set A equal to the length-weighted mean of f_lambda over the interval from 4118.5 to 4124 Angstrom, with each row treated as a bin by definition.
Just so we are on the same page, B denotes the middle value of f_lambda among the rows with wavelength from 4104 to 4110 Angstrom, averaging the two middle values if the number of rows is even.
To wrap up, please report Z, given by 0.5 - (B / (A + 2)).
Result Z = -0.32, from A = 15.4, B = 14.2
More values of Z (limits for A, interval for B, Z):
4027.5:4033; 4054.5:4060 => -0.37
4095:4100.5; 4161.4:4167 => -0.55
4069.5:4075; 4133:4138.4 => -0.43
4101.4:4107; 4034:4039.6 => -0.60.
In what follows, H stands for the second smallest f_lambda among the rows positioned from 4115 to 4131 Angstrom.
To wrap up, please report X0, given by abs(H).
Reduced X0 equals 15.1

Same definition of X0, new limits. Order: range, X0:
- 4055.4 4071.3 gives 13.3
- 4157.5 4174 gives 13.8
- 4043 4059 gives 13.0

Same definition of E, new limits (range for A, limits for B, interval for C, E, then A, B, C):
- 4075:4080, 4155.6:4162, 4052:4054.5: 2.84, 13.8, 14.74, 14.9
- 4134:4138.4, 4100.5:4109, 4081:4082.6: 2.54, 15.4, 10.22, 15.2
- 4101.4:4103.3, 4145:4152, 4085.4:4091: 2.51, 10.3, 15.23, 15.5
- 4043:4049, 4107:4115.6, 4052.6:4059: 2.84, 13.7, 14.43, 14.4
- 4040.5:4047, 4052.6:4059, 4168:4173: 2.83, 14.0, 14.15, 14.5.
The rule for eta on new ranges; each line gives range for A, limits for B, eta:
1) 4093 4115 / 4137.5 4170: 0.93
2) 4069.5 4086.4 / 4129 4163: 0.95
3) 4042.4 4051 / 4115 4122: 0.92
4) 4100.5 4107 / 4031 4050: 0.82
